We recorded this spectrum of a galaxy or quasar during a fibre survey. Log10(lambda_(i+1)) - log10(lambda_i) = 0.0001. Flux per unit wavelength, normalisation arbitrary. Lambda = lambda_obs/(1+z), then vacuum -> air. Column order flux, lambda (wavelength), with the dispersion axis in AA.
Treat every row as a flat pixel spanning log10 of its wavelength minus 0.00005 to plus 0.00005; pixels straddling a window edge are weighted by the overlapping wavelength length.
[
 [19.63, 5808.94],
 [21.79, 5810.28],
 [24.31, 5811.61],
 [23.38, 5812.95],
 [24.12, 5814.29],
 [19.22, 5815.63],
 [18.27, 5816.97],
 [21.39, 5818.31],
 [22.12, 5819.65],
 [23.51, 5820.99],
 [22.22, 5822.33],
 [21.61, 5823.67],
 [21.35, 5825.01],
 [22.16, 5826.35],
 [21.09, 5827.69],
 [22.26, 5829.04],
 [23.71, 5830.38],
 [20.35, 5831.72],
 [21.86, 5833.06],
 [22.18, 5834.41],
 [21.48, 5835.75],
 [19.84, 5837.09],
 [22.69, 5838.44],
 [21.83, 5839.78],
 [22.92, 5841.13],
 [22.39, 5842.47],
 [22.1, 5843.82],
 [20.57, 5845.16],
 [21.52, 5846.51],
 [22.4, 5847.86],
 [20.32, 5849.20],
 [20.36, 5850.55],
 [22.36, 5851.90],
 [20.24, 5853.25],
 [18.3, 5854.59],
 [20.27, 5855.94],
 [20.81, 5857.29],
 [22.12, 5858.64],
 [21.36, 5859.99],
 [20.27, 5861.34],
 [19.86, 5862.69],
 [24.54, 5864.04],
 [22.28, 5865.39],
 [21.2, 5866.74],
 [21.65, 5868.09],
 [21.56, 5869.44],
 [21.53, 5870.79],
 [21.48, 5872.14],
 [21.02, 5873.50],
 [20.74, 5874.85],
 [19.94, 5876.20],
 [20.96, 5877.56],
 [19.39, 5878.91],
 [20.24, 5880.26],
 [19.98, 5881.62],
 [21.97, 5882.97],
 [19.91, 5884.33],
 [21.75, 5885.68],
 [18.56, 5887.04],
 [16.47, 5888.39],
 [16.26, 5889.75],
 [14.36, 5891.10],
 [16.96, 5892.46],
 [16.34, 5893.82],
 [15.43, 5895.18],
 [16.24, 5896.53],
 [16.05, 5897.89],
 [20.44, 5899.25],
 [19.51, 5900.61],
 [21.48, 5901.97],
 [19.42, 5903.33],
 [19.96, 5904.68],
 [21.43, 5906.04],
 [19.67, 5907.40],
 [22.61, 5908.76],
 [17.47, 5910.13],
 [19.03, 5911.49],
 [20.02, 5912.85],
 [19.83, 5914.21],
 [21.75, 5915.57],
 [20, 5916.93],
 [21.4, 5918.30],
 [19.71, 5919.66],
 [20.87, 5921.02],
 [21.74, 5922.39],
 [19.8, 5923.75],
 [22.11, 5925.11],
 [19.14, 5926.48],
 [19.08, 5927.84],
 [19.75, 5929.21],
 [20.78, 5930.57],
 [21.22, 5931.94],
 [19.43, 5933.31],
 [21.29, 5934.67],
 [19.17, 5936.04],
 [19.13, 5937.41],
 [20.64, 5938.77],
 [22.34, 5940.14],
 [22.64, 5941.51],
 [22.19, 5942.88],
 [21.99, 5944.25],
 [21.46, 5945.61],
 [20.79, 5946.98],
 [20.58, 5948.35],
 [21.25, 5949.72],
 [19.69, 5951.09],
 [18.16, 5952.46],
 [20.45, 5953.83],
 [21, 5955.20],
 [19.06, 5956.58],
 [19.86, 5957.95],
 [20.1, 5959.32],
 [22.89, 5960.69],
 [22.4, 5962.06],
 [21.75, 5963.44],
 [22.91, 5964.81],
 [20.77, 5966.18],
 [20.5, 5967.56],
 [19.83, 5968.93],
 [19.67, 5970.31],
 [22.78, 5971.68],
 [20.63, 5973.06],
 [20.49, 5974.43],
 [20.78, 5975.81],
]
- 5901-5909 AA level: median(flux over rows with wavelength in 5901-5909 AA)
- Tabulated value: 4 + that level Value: 24.7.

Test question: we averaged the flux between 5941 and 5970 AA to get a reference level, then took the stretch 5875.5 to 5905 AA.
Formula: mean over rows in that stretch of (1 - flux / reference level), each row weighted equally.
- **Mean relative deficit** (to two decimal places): 0.11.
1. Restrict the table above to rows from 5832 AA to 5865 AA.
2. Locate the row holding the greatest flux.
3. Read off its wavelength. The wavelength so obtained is 5864.04 AA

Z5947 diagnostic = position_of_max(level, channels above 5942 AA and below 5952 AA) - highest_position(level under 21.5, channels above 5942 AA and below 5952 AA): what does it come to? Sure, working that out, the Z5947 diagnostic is -8.2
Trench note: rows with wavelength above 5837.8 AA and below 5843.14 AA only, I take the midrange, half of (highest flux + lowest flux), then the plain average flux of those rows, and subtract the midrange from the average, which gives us 0.1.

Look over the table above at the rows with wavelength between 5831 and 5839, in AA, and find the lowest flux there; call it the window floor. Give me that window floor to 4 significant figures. 19.84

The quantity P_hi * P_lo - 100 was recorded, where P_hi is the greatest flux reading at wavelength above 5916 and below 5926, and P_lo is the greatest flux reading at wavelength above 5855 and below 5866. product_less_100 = 443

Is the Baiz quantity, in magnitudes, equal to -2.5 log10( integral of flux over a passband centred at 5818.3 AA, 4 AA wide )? -4.79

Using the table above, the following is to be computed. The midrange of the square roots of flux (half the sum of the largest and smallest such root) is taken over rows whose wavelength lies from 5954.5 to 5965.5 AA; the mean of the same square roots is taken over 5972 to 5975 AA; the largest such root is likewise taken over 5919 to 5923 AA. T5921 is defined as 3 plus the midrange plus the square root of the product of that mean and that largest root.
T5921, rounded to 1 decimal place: 12.2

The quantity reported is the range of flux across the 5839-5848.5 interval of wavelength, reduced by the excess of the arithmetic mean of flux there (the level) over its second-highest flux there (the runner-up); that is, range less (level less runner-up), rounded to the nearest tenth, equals 2.8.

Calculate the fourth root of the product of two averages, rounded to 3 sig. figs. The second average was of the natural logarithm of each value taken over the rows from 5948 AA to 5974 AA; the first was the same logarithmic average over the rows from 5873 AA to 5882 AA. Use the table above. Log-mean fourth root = 1.74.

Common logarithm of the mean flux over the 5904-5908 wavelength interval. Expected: 1.31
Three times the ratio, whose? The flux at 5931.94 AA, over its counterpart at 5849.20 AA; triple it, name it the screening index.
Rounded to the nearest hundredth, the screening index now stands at 3.13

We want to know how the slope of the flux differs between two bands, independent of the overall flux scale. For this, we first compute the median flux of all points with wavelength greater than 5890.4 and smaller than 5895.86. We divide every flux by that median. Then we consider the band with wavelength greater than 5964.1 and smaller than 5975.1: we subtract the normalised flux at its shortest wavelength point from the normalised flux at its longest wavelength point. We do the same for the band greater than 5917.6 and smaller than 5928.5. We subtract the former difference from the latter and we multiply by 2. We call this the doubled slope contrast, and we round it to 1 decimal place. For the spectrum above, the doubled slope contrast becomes 0.0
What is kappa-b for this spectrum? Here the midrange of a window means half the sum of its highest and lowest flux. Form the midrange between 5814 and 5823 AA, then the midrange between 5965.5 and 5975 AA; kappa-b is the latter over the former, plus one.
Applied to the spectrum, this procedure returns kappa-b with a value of 2.00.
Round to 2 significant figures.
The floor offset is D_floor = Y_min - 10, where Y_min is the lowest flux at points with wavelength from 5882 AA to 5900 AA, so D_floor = 4.4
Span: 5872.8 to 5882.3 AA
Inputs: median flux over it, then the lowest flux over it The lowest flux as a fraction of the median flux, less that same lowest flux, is -18.4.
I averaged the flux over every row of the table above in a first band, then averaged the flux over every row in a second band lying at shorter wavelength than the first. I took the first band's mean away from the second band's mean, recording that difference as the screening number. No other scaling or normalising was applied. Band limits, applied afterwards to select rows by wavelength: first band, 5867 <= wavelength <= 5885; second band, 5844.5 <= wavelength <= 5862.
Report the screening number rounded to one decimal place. 0.0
